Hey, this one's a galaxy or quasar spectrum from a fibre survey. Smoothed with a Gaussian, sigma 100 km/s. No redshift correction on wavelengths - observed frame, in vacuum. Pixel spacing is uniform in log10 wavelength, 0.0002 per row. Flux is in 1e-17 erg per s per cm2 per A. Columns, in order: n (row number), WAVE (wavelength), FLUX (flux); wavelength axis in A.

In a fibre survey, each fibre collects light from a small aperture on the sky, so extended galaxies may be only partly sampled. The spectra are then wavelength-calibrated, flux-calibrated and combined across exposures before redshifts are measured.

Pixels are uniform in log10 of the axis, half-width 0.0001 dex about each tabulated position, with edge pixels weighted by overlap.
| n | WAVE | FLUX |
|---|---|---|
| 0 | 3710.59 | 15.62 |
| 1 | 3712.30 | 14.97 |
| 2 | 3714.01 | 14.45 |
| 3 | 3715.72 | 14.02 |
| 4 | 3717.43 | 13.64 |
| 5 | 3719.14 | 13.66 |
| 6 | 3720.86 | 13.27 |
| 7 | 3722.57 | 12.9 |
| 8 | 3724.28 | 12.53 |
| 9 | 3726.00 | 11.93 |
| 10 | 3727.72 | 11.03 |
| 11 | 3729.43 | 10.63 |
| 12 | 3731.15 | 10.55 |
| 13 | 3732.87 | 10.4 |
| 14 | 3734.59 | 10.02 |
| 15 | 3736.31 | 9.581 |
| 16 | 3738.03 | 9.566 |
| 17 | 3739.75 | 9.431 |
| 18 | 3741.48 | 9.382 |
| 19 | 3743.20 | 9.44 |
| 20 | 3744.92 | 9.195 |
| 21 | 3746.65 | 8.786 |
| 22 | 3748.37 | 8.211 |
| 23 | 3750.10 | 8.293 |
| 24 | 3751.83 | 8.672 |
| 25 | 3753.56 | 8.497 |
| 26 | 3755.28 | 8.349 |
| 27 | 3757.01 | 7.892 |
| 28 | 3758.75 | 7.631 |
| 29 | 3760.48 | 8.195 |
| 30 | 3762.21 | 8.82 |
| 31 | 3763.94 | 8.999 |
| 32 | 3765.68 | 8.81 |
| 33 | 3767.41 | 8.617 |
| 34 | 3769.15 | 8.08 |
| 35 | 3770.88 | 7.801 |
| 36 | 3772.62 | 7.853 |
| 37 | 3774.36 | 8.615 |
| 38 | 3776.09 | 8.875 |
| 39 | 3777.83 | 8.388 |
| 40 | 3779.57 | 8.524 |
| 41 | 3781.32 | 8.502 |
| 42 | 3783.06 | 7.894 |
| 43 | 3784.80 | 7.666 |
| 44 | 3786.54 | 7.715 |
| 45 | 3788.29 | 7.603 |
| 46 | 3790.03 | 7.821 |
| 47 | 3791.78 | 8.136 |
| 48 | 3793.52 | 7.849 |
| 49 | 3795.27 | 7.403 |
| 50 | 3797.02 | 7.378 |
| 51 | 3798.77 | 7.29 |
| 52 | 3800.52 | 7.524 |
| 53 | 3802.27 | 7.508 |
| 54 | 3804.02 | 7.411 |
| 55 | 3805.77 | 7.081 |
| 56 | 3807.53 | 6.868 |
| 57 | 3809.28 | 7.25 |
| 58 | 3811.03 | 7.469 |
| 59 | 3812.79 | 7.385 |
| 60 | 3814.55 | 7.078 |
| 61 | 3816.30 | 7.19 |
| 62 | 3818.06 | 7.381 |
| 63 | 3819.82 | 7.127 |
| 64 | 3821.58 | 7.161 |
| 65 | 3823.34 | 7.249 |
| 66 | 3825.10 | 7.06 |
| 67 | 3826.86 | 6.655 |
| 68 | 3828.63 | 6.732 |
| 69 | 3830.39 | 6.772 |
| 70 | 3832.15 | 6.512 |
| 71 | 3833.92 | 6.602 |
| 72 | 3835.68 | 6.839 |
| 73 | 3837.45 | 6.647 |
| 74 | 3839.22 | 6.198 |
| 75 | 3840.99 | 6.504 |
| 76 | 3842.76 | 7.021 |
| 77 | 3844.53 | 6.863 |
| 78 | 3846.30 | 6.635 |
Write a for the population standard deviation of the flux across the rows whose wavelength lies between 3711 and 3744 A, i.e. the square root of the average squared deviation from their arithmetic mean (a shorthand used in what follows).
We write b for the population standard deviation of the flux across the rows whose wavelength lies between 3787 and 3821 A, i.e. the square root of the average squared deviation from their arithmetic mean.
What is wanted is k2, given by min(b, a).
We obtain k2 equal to 0.293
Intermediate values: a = 1.89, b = 0.3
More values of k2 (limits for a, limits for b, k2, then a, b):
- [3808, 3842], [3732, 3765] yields 0.350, 0.35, 0.7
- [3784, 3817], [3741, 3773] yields 0.297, 0.30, 0.5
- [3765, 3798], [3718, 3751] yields 0.458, 0.46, 1.6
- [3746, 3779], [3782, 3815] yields 0.306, 0.39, 0.3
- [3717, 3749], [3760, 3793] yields 0.446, 1.69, 0.4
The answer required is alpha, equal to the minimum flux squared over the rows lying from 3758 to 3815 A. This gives 47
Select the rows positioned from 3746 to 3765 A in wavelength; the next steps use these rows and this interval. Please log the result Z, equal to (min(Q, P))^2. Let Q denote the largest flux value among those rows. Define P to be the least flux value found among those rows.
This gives 58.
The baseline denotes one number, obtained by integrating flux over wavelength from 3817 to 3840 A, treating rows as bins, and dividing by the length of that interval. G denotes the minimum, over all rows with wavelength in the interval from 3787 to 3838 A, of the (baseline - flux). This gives -1.3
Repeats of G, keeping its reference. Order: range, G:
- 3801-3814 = -0.7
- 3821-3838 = -0.4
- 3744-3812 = -2.3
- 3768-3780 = -2.0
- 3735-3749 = -2.7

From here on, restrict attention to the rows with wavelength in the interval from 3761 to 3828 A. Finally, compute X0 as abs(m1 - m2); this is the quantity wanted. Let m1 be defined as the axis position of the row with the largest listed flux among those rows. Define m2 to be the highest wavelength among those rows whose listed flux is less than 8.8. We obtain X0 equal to 62.9 A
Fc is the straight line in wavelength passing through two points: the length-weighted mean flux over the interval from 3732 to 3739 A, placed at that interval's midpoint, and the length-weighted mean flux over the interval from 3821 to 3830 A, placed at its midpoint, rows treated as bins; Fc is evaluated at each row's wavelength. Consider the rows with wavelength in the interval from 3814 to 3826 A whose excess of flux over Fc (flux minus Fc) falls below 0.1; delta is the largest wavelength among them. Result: 3825.10 A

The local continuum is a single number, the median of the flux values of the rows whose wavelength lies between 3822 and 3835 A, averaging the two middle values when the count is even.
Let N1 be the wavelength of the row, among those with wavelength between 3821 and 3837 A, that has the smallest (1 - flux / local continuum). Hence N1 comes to 3823.34 A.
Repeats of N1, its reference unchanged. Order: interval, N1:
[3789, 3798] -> 3791.78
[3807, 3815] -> 3811.03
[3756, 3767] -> 3763.94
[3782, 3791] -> 3783.06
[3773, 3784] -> 3776.09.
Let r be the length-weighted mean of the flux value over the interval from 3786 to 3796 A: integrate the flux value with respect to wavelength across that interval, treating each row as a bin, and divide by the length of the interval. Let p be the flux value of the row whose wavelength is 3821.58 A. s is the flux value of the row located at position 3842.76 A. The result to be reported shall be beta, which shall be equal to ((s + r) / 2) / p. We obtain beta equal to 1.0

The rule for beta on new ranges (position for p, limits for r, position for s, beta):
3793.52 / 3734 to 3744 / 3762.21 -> 1.2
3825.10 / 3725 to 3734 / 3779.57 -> 1.4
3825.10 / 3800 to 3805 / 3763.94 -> 1.2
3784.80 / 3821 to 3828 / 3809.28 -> 0.9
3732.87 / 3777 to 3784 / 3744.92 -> 0.8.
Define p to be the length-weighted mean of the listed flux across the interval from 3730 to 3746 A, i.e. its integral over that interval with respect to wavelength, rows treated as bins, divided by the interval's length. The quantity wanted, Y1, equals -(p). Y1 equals -9.7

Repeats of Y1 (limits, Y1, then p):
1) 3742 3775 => -8.5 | 8.5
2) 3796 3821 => -7.3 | 7.3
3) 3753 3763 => -8.2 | 8.2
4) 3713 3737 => -12.1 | 12.1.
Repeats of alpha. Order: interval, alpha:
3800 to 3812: 47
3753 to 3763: 58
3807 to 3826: 47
